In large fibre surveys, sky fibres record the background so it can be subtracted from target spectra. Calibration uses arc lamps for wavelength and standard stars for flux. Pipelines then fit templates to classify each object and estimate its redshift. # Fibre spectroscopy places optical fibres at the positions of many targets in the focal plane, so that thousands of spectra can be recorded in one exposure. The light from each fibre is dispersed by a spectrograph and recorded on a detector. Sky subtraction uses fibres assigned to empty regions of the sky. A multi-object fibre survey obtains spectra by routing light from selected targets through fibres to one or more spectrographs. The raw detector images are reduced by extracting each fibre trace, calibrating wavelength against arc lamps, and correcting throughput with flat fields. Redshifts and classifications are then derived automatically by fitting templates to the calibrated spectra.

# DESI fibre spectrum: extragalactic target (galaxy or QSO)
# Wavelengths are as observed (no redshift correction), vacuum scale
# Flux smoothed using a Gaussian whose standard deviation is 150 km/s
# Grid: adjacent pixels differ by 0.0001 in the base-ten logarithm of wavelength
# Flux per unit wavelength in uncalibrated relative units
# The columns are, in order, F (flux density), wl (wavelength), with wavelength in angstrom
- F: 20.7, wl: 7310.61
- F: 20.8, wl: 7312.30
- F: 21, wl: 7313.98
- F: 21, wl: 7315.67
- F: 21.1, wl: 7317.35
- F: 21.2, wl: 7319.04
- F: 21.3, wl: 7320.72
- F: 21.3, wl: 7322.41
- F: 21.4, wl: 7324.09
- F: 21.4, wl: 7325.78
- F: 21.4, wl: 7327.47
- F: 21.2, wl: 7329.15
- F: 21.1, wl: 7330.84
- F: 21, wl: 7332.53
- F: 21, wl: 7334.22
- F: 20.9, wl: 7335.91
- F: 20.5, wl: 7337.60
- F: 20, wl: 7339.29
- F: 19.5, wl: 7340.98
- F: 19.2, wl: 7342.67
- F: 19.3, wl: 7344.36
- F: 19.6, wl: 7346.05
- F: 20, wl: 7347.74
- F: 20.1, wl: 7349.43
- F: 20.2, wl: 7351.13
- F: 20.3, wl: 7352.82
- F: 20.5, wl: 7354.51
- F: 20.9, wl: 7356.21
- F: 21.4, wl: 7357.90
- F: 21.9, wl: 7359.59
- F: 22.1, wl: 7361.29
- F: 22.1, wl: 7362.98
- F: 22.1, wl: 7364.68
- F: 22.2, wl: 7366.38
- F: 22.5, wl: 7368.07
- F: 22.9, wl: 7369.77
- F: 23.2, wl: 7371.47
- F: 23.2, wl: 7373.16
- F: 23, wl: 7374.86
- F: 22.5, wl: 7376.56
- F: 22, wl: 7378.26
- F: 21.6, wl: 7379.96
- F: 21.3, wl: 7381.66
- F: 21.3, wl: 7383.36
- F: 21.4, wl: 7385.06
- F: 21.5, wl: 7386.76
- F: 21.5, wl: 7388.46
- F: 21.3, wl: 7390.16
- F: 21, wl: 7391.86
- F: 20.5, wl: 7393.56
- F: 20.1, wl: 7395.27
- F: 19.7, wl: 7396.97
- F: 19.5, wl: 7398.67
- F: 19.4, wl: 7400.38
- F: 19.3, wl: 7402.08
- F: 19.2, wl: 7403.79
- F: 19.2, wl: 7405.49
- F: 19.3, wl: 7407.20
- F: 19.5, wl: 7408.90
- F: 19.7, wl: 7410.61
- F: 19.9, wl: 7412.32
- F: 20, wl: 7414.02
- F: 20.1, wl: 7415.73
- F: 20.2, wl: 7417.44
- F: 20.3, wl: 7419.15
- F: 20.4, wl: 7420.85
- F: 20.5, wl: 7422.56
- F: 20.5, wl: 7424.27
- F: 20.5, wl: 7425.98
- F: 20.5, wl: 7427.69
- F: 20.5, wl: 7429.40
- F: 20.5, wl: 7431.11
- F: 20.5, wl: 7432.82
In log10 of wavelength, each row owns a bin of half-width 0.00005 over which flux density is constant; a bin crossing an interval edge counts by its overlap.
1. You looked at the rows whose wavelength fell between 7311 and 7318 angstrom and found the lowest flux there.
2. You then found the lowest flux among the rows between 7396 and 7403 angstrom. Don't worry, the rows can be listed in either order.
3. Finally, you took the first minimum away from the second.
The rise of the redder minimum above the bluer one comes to -1.50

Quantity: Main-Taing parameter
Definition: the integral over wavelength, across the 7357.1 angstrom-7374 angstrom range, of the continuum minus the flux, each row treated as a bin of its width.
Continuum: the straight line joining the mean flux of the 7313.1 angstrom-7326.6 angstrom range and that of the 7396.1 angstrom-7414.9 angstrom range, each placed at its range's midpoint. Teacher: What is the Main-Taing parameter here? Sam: -35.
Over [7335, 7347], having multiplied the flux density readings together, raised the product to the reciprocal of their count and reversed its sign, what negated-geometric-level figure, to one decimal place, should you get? -19.8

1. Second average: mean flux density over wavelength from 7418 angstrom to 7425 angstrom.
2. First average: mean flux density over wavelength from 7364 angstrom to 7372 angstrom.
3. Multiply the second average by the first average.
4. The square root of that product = 21.5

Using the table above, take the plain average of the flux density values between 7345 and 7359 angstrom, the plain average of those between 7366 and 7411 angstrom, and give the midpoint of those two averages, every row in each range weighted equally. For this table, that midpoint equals 20.7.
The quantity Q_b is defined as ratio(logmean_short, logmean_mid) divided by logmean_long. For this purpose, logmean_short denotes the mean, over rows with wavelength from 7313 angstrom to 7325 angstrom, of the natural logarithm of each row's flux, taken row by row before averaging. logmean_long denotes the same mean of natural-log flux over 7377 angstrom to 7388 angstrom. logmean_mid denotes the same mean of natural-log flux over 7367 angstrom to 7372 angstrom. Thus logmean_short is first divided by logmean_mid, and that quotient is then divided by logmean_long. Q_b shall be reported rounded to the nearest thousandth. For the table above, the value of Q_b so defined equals 0.318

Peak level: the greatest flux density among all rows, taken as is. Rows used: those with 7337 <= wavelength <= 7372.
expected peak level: 23.2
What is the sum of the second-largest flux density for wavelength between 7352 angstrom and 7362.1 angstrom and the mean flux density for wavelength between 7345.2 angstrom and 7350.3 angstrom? 41.8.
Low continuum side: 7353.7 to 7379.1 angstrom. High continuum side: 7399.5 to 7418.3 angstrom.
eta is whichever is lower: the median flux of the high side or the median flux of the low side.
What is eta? 19.5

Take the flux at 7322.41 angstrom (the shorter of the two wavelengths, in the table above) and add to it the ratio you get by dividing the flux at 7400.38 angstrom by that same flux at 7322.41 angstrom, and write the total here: 22.2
